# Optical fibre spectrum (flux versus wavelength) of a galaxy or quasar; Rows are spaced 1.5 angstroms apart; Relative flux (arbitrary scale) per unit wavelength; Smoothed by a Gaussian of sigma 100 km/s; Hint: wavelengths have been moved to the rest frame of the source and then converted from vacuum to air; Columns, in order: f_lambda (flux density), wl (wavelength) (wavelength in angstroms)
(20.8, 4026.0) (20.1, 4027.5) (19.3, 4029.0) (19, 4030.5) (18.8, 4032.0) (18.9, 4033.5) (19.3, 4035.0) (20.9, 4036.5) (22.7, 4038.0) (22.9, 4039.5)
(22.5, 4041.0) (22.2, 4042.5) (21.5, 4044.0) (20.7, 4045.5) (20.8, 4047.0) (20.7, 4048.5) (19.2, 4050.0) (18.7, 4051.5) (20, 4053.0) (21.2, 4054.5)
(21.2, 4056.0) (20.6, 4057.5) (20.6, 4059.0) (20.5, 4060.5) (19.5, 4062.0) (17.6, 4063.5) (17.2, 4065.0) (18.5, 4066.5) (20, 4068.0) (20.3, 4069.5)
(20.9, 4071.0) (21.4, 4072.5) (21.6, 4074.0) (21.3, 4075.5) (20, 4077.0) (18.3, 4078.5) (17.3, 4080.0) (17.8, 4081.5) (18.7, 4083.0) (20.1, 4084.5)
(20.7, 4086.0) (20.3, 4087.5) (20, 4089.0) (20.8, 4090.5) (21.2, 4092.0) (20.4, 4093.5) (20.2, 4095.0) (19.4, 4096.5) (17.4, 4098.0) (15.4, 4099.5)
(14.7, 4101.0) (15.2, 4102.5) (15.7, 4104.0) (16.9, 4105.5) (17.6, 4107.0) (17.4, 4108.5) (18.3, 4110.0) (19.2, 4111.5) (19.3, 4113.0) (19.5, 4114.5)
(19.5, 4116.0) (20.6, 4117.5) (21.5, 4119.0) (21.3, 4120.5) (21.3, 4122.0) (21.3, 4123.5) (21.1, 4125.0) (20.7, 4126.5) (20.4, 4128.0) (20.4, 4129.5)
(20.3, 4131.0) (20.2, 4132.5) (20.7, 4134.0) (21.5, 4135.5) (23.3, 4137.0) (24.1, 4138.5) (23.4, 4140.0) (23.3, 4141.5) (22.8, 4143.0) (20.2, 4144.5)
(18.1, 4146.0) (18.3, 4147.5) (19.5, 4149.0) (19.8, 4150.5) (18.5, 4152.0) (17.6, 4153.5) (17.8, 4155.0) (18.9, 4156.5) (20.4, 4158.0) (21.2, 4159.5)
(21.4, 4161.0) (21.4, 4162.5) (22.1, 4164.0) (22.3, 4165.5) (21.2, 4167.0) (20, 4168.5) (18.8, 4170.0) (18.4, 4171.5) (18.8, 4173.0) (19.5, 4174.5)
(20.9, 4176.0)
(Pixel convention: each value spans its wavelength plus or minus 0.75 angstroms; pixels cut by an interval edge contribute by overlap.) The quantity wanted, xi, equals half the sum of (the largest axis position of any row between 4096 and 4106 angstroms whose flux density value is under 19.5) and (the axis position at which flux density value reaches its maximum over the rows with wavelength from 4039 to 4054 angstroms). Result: 4072.5 angstroms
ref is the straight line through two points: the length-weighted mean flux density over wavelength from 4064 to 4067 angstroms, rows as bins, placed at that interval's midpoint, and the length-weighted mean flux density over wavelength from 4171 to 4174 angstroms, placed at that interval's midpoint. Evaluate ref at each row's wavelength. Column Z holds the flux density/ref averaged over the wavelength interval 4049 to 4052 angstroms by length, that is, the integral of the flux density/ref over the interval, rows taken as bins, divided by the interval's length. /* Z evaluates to 1.083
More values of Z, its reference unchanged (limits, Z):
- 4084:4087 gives 1.138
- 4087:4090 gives 1.124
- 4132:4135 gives 1.120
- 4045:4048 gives 1.178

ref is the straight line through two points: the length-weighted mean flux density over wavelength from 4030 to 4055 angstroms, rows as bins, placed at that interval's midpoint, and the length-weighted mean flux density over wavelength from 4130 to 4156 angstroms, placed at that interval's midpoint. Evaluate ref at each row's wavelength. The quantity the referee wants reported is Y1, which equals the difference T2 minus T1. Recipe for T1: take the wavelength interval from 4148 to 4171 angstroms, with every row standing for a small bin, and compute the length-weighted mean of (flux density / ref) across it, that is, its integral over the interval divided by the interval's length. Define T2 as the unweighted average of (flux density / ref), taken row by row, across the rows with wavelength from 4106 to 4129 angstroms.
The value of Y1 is -0.01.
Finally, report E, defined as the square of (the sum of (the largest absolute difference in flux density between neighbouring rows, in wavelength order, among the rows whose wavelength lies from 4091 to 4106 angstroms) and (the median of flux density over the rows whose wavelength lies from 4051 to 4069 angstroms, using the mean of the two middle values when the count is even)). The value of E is 484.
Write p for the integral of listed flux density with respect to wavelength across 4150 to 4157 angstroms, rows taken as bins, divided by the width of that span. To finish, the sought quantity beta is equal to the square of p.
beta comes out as 341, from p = 18.5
